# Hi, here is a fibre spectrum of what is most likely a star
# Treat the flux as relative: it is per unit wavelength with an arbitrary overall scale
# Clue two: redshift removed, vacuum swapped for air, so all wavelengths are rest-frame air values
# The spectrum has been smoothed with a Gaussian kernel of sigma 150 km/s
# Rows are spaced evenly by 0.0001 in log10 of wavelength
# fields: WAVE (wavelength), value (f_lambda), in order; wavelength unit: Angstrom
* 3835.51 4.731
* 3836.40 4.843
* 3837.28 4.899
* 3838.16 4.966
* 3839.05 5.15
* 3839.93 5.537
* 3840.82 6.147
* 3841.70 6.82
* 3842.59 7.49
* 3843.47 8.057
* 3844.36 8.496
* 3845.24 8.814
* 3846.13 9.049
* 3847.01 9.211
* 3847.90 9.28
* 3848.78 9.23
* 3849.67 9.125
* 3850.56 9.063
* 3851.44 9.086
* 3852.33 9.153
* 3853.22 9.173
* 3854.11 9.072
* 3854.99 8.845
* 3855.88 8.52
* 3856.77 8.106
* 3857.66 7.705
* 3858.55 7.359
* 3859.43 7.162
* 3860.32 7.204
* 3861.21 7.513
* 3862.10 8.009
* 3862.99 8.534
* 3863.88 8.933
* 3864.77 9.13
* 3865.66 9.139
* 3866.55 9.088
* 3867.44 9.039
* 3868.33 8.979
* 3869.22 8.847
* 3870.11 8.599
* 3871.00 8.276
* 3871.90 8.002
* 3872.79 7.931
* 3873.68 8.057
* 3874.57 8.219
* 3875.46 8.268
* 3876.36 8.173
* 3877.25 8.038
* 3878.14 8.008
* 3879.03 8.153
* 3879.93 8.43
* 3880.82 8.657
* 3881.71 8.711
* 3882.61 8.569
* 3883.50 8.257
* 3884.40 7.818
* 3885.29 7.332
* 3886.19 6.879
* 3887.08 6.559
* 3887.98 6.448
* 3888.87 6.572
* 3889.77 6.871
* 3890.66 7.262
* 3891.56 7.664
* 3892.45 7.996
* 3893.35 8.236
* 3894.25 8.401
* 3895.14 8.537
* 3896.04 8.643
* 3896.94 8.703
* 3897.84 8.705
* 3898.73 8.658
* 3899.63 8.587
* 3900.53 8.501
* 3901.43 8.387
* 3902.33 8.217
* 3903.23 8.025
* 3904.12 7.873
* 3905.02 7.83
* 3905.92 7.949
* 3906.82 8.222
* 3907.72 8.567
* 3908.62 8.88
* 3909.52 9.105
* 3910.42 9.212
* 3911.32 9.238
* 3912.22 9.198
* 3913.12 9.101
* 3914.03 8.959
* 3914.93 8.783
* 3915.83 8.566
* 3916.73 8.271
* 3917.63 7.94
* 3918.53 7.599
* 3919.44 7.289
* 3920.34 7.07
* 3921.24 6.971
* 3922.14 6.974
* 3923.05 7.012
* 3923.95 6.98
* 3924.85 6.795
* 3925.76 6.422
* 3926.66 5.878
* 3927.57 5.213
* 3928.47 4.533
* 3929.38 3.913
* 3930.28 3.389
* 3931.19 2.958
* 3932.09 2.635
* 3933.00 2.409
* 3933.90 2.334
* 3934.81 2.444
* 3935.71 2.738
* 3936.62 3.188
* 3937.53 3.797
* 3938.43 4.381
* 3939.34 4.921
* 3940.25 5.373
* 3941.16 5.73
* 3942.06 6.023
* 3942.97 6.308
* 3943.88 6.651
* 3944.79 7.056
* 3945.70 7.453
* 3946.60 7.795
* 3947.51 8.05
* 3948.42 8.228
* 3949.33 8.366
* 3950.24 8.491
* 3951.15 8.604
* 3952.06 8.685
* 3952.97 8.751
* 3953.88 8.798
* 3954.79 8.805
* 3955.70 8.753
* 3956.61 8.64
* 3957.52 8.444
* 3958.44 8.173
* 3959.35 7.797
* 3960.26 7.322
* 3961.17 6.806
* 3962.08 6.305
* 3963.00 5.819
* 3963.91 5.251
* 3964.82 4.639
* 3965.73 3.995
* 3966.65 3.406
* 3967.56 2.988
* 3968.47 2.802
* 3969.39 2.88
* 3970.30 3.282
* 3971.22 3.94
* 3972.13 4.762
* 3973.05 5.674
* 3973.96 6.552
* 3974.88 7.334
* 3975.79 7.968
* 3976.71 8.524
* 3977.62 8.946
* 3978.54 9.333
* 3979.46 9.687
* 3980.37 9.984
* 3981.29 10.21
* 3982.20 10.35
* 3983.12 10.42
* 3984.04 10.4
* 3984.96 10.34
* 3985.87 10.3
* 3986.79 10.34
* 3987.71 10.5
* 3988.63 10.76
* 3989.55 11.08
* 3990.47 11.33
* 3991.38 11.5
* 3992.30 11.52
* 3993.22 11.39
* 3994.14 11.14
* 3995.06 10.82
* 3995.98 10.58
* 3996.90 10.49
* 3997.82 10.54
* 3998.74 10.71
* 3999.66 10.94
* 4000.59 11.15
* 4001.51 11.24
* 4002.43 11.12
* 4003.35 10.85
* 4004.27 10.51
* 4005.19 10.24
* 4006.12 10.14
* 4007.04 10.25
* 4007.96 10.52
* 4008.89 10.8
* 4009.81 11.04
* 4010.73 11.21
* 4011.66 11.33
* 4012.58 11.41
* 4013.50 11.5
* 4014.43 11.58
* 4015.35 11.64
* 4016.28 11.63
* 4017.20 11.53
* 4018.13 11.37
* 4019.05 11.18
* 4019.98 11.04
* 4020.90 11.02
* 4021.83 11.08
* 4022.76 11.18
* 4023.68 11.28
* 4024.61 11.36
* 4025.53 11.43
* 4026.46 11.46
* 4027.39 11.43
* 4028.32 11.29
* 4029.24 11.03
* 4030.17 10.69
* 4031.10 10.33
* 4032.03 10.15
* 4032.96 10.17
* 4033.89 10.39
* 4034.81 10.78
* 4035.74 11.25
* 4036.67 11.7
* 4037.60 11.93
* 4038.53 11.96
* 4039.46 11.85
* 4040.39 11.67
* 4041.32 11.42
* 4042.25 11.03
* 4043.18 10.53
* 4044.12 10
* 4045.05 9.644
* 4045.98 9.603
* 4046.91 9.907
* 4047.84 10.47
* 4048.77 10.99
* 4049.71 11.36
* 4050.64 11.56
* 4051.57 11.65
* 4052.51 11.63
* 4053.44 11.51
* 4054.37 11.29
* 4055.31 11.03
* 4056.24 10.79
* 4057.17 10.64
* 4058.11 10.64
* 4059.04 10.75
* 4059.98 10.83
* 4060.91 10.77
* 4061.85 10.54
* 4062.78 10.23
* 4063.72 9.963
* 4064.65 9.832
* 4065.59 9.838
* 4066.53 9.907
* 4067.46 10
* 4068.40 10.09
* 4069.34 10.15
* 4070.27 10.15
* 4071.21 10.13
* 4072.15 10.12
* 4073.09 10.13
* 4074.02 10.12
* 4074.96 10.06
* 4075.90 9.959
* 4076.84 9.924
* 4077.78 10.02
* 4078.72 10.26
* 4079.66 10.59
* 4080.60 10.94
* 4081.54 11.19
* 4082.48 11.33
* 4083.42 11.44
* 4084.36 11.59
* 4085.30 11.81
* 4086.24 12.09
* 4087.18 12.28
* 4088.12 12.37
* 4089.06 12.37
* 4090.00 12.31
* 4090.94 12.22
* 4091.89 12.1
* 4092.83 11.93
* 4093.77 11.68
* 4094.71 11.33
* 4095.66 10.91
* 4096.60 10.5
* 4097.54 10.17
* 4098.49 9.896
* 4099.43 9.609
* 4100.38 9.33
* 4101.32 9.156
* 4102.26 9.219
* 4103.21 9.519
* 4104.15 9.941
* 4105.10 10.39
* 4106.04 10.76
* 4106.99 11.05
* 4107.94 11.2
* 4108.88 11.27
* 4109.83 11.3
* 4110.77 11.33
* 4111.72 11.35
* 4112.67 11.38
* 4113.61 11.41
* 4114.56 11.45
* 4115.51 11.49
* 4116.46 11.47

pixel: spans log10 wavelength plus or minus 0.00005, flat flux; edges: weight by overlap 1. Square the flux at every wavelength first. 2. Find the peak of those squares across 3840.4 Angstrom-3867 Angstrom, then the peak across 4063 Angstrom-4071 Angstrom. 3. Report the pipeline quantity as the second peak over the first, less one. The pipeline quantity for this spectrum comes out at 0.2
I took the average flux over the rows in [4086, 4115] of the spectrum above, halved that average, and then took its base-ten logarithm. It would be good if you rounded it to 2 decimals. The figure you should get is 0.74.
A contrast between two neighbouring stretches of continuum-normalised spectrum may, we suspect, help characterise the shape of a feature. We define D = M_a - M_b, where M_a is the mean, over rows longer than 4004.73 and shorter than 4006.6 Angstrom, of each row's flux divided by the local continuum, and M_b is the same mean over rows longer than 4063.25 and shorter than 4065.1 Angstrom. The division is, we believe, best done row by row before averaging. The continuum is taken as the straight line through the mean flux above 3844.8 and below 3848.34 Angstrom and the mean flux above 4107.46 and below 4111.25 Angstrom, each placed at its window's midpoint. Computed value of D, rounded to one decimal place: 0.1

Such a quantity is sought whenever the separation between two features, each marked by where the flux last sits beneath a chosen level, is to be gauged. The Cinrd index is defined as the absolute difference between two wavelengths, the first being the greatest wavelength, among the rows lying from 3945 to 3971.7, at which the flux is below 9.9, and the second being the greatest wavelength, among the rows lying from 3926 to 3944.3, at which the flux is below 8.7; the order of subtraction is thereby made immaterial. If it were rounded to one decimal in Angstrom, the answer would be 27.3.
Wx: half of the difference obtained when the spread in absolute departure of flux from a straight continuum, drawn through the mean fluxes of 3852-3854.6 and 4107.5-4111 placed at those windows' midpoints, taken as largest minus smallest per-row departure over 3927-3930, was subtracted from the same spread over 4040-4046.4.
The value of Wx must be -0.182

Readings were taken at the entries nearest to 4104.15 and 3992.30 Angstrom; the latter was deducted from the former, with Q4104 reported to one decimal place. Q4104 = -1.6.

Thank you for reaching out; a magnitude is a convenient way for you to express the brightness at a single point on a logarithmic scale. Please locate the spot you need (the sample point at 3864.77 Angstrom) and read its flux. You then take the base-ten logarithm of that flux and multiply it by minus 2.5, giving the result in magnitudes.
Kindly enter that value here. -2.40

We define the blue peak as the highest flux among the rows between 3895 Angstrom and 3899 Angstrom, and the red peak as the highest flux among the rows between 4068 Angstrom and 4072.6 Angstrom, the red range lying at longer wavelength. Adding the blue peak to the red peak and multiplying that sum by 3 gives 57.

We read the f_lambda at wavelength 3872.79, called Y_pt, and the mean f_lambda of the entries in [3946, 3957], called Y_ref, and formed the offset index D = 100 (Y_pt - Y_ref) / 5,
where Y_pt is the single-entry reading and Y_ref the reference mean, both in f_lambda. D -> -11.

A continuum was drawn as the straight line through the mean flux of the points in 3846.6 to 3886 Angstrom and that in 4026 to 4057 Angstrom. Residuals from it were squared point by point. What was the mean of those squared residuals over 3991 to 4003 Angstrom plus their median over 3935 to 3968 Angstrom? 8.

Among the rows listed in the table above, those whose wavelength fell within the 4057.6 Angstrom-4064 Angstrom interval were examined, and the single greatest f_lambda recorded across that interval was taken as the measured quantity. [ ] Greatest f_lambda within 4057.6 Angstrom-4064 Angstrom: 10.83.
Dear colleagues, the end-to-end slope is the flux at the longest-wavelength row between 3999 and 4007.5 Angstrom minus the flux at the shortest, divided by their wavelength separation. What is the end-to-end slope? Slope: -0.093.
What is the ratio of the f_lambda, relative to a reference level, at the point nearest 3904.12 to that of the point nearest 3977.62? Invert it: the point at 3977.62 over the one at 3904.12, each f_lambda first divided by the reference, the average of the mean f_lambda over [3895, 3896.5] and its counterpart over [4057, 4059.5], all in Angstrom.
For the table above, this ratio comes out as 1.14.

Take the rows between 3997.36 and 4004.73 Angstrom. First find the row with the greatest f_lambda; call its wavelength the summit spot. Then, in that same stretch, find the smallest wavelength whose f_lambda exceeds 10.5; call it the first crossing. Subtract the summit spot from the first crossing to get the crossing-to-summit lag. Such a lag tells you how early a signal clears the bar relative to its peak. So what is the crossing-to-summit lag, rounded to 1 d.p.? -3.7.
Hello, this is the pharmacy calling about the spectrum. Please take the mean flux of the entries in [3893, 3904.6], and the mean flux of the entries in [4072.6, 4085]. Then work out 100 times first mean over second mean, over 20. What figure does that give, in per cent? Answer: 4.0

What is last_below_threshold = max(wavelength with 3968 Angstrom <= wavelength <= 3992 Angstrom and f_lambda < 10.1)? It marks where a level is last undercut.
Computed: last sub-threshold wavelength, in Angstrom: 3980.37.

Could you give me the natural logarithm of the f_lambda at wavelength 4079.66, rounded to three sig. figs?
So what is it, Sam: 2.36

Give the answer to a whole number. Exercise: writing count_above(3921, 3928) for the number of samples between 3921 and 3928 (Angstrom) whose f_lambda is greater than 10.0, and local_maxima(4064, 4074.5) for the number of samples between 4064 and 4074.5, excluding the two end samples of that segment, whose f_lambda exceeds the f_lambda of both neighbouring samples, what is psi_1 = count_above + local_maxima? 1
